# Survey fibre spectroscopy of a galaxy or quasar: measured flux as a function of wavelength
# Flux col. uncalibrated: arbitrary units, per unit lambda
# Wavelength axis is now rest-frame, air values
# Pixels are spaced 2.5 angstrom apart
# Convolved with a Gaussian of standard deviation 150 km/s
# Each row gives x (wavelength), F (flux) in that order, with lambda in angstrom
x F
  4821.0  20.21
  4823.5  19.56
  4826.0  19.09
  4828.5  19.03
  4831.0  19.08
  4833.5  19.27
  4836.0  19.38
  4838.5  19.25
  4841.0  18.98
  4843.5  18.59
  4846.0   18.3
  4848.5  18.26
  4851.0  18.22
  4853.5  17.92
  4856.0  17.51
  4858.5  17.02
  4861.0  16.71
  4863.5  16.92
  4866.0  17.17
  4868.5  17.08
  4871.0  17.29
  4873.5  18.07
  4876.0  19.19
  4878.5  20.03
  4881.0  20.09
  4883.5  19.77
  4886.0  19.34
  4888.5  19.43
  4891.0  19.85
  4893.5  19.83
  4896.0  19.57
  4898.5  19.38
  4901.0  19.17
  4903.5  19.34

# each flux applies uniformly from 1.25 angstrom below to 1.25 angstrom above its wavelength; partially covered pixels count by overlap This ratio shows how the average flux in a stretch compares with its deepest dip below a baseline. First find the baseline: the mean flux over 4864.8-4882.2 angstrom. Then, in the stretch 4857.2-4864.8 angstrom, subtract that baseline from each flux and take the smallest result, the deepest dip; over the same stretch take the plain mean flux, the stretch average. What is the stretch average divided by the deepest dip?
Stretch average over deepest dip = -10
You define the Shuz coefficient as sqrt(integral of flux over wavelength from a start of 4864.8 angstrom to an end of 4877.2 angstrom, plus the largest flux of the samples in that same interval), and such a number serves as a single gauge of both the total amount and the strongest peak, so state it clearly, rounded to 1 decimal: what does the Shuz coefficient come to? 15.5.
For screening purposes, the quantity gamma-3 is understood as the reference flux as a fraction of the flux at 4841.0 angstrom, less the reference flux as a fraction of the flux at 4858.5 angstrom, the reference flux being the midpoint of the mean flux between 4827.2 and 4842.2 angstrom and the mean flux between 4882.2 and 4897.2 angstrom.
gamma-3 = -0.12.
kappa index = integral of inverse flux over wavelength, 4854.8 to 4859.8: 0.290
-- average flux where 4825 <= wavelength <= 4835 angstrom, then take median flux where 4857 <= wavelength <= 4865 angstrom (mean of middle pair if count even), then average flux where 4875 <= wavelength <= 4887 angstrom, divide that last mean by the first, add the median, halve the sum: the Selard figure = 9.0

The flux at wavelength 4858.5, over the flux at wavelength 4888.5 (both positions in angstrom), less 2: -1.12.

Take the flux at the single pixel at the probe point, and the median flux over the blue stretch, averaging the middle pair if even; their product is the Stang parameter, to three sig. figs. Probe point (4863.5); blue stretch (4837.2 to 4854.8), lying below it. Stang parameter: 310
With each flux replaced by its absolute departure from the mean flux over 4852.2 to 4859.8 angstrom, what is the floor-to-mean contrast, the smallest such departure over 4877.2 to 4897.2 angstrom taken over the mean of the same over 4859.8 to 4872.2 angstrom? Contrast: 4.1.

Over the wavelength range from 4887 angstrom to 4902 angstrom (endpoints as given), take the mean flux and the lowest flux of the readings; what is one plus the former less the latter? 1.37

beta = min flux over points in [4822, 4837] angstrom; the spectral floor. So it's 19.03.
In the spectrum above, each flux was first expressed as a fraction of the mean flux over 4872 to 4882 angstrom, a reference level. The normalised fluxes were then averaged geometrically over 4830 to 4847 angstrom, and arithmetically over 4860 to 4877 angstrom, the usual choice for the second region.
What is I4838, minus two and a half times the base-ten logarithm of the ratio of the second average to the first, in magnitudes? 0.09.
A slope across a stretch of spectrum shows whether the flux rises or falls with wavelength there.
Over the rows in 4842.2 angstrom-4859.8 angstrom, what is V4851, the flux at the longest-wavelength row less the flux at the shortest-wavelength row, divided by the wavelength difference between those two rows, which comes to -0.10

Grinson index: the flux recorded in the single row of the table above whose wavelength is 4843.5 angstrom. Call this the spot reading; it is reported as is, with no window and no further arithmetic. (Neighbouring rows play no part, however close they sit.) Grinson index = 18.59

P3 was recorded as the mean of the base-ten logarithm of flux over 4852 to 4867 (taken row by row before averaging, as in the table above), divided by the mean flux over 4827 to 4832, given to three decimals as 0.065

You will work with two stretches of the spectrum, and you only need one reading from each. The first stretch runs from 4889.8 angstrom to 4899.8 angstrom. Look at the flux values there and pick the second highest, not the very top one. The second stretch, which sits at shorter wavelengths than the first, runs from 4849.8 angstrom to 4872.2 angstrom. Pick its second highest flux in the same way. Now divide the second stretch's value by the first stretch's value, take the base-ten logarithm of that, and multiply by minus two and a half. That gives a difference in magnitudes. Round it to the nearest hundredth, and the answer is 0.11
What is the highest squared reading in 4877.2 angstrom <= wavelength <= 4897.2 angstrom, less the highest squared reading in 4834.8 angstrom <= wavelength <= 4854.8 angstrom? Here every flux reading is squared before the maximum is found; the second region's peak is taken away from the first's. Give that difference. 28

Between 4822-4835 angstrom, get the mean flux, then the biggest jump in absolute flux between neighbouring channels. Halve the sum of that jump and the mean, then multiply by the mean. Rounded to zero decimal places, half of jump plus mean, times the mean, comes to 189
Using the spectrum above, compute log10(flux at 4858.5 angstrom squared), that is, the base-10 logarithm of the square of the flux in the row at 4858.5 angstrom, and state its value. 2.46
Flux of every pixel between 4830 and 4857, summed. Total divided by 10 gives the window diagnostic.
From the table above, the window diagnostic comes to 20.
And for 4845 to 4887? 31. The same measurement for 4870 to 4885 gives 11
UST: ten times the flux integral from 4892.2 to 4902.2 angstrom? 1949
